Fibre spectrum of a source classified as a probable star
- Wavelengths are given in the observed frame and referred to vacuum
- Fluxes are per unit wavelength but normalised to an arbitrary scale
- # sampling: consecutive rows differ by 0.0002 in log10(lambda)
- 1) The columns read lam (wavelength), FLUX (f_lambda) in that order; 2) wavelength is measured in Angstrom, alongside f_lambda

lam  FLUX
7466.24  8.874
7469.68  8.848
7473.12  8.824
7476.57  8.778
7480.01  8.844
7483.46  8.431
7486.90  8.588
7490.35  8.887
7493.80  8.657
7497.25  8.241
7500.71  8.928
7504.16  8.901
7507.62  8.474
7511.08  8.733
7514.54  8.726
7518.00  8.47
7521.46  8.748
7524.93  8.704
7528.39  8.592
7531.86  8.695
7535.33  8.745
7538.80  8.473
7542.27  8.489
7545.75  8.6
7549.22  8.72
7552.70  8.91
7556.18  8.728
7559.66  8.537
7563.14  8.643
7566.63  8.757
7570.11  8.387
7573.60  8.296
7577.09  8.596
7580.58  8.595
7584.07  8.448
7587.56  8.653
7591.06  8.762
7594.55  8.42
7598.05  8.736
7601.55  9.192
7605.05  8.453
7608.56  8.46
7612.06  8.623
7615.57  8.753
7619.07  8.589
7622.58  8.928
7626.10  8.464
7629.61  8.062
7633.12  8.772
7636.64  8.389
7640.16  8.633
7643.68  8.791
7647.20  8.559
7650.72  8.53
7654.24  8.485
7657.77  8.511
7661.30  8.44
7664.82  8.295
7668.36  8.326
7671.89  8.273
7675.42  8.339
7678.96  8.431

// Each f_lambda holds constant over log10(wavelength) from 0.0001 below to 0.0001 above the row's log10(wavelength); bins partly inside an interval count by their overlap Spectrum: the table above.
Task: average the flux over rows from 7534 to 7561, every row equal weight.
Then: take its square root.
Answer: 2.94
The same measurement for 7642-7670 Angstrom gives 2.91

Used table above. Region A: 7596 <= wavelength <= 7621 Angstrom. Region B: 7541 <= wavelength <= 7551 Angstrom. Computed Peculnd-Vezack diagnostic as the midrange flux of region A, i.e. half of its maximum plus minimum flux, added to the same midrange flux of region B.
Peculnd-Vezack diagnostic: 17.4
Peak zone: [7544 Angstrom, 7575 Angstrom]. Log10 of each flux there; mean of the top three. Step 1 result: 0.944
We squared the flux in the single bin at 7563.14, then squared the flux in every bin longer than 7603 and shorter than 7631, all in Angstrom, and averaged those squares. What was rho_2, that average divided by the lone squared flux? 0.98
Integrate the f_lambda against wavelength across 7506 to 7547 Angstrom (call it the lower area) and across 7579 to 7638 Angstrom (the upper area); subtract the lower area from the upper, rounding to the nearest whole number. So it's 154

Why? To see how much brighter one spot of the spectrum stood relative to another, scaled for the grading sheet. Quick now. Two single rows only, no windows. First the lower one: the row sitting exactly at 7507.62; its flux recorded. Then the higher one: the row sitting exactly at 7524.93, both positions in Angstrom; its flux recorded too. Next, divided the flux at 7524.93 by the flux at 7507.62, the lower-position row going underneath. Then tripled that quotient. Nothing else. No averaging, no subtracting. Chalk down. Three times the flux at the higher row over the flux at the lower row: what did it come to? 3.08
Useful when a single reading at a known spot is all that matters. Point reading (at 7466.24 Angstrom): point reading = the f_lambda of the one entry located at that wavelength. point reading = 8.874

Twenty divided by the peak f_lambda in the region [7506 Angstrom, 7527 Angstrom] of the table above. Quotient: 2.286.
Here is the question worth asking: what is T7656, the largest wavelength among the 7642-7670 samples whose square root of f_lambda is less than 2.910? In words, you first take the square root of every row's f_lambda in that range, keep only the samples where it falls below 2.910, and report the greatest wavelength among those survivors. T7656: 7668.36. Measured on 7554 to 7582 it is 7573.60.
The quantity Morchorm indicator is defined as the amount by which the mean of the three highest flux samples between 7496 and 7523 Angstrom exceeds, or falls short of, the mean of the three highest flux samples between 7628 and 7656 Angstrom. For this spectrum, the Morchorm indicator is 0.13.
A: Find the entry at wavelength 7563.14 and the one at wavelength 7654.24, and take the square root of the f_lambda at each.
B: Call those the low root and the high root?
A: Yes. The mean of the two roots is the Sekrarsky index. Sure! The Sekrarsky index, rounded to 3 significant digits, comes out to 2.93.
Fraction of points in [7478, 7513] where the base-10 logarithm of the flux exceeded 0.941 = 0.50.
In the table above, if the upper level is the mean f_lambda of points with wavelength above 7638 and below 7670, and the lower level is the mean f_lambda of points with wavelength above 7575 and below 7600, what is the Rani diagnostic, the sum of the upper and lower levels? 17.11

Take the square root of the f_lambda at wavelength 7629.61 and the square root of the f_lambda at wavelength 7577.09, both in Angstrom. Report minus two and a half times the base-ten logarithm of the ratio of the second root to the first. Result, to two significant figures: -0.035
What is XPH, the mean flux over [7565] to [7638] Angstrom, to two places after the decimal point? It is 8.59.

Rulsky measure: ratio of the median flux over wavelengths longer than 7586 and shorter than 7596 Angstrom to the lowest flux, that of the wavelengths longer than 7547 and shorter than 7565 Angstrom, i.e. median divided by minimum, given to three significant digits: 1.01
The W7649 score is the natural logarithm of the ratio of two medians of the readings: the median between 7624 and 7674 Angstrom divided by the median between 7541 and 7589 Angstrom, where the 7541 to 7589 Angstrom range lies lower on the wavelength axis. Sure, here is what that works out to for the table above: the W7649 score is -0.014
